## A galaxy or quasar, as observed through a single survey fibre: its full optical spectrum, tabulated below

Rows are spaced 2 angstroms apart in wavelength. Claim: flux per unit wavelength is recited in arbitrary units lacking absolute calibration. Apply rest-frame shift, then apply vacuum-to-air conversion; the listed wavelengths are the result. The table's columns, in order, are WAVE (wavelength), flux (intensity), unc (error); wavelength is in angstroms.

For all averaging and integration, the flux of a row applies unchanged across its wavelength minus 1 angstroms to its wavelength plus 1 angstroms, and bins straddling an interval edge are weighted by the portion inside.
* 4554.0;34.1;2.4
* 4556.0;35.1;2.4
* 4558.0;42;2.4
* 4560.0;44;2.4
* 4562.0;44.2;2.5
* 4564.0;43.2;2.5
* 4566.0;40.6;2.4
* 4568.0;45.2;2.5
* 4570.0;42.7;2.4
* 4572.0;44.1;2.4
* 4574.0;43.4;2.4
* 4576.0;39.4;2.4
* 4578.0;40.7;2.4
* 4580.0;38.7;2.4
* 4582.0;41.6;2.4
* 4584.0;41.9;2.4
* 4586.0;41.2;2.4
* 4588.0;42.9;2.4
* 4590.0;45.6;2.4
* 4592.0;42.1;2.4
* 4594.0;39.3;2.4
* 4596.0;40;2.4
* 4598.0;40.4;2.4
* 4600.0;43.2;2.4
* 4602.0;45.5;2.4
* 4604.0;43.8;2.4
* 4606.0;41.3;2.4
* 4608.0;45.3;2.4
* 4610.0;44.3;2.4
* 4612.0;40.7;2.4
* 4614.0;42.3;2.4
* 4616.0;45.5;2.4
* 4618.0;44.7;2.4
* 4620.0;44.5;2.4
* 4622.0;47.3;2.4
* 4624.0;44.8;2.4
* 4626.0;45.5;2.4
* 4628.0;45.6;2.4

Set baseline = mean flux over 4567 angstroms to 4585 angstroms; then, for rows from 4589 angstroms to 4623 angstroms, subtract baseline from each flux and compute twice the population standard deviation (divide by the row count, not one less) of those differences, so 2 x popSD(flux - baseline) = 4.55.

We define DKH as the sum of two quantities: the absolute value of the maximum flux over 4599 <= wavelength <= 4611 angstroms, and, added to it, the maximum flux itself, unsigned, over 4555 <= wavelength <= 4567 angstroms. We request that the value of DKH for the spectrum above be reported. 90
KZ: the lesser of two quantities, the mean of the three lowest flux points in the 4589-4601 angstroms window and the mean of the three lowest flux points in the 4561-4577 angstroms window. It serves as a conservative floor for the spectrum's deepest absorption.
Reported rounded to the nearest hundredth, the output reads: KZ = 39.90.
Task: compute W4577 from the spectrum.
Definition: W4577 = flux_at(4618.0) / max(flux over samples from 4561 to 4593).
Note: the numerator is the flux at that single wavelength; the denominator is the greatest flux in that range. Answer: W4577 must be 0.98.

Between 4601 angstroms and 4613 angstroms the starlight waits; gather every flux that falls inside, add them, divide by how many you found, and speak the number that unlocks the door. 43.5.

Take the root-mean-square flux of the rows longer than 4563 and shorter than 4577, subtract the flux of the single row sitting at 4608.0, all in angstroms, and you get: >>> -2.6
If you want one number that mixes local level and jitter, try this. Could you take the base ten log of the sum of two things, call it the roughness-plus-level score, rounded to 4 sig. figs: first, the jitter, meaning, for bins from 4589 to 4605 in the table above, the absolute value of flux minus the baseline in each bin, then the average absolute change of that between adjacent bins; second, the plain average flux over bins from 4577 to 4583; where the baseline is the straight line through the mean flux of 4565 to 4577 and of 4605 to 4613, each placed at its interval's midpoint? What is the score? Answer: 1.624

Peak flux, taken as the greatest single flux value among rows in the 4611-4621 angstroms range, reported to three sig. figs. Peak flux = 45.5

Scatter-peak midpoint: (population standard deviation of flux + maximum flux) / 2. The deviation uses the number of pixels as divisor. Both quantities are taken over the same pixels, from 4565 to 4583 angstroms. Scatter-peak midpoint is 23.6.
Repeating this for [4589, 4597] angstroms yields 24.0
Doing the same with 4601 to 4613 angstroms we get 23.7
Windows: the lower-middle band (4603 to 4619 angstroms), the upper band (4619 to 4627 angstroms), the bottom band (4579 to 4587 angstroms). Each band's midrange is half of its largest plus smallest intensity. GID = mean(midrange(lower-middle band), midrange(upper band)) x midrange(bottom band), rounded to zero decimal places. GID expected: 1793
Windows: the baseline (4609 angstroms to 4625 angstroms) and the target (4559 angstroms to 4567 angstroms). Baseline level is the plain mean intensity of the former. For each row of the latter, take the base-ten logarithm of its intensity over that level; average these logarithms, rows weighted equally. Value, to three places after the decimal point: -0.013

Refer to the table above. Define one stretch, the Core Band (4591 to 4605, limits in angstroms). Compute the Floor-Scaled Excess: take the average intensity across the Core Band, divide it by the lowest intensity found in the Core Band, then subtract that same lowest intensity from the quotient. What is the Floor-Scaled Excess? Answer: -38.2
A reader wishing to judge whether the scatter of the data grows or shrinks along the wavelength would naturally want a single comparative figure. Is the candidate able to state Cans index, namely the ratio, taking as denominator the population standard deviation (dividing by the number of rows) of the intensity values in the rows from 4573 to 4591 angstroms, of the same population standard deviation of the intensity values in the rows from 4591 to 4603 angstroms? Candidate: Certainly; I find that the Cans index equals 1.1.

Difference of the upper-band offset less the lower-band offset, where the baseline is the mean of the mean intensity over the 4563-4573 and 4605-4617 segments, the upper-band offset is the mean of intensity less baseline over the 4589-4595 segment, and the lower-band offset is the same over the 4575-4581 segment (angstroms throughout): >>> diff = 2.7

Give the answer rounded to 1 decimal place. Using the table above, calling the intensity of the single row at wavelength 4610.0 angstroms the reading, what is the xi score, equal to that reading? 44.3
